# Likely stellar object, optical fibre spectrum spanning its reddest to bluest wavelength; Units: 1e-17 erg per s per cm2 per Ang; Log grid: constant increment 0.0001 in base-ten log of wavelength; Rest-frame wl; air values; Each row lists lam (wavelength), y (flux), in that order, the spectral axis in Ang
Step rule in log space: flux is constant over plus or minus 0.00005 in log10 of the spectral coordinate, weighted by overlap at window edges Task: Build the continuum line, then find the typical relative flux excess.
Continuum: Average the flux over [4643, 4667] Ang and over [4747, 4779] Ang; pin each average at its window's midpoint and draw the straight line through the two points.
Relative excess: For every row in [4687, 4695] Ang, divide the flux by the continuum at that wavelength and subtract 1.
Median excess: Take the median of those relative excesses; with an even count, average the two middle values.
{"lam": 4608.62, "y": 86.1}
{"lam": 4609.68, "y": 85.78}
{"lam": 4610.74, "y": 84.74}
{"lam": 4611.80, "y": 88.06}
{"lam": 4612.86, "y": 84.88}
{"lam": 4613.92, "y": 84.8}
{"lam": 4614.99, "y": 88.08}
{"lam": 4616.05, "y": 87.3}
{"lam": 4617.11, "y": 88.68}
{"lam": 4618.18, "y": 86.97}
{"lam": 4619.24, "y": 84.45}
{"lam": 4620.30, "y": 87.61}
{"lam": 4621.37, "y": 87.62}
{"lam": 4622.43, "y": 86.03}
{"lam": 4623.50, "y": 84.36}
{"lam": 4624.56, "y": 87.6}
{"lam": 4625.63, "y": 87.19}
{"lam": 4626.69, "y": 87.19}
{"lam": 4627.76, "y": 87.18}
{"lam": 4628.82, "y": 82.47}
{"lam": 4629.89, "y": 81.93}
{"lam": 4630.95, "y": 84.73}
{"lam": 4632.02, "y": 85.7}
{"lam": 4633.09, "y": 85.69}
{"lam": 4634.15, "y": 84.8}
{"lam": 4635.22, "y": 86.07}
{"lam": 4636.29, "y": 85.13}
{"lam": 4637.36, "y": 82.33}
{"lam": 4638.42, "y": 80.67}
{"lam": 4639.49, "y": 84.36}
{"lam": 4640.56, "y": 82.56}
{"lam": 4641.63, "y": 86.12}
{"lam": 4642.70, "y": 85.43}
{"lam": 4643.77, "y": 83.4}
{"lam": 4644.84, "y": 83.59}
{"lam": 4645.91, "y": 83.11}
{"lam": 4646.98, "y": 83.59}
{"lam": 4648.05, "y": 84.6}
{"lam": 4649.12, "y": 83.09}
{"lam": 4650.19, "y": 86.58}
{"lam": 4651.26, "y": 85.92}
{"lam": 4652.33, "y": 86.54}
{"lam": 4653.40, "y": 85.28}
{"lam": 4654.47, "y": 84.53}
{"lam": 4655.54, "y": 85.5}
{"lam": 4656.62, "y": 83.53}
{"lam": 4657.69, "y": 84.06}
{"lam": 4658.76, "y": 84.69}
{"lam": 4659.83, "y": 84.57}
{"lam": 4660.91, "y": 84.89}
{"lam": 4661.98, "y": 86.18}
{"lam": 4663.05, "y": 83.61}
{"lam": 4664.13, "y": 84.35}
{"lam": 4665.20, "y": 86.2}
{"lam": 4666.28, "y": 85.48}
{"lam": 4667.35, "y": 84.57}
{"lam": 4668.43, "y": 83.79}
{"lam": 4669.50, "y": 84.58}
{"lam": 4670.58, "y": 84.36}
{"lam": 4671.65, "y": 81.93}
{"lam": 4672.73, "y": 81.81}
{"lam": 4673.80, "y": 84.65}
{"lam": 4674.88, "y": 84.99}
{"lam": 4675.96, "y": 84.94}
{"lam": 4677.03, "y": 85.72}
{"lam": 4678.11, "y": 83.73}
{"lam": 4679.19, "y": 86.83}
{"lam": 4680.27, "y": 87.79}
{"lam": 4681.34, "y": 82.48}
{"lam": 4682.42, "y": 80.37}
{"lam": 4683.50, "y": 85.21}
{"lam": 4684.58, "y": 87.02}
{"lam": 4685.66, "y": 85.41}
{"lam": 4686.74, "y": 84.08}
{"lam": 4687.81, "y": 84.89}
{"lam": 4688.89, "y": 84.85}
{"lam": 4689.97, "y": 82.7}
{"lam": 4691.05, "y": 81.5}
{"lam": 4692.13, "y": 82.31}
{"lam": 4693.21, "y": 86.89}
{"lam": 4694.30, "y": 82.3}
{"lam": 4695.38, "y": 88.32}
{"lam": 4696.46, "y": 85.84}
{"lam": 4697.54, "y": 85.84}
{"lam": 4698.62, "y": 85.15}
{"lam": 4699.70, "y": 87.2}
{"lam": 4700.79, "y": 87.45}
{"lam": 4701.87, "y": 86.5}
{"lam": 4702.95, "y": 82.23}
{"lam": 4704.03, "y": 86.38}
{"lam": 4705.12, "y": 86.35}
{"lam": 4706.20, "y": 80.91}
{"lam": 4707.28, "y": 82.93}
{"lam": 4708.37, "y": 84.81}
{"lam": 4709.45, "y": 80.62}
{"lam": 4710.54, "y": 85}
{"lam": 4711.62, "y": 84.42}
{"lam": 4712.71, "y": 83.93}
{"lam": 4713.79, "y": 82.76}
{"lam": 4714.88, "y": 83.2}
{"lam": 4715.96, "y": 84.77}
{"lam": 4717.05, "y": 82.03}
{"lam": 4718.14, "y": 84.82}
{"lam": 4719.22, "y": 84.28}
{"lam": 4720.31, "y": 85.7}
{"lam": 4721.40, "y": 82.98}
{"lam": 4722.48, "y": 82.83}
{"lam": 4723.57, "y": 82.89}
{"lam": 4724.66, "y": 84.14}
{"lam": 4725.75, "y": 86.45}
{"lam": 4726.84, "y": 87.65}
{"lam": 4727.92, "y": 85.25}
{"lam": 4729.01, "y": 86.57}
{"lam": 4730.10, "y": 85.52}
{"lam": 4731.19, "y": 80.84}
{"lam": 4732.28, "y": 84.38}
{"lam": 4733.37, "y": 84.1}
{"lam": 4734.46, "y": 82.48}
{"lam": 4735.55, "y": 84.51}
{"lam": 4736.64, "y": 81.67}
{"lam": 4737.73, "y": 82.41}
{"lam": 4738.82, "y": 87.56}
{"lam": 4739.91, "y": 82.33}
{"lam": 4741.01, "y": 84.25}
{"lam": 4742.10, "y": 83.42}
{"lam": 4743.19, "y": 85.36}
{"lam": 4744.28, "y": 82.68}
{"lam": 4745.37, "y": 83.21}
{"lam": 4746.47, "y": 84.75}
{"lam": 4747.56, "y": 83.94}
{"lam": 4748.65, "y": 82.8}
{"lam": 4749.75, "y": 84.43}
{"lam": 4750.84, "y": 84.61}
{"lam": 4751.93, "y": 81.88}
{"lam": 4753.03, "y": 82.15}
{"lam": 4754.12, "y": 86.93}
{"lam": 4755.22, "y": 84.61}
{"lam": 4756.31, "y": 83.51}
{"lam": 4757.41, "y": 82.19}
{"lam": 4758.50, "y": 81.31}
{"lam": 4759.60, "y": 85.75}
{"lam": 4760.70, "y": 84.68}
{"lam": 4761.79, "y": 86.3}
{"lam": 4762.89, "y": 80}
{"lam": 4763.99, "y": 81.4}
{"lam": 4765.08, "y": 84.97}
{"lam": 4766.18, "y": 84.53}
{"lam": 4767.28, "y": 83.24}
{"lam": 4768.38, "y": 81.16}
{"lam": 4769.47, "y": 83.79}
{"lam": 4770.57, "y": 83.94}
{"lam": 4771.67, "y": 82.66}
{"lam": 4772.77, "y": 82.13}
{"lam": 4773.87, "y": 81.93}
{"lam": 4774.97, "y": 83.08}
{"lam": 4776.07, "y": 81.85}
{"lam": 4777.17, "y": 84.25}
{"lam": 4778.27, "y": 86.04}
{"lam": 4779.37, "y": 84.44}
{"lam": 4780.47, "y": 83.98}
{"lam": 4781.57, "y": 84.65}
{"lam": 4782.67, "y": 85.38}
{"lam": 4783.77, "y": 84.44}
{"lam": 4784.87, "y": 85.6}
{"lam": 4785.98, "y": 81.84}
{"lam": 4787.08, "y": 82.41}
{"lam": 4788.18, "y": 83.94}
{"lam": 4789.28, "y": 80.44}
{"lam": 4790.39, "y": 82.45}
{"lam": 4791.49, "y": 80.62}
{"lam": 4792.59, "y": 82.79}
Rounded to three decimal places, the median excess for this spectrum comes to -0.019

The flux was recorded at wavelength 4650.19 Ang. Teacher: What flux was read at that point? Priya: 86.58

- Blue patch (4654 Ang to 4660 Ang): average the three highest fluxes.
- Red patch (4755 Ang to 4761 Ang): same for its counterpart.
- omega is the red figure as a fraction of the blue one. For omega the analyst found 1.001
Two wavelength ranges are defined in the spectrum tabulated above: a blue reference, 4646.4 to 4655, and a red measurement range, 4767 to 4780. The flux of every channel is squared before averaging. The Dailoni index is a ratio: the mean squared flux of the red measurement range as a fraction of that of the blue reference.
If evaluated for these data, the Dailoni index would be 0.958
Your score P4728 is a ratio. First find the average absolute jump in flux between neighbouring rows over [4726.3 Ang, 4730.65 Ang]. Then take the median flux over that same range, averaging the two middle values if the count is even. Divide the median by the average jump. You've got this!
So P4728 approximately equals 54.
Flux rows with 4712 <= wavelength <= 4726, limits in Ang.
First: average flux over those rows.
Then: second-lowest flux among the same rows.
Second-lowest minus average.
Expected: -1.1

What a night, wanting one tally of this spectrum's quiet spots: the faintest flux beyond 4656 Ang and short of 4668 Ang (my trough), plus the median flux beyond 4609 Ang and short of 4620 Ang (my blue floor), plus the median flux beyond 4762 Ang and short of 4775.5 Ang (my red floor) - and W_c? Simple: 253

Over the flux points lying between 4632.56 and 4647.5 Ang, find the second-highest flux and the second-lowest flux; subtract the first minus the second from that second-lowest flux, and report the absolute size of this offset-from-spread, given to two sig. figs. 79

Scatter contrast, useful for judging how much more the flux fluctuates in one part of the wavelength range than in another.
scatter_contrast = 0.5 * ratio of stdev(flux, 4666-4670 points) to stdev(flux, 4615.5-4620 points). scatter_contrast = 0.20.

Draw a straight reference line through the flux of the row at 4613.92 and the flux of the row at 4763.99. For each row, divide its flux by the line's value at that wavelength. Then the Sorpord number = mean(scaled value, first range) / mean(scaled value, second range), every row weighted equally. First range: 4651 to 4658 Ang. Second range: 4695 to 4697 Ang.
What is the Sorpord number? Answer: 0.966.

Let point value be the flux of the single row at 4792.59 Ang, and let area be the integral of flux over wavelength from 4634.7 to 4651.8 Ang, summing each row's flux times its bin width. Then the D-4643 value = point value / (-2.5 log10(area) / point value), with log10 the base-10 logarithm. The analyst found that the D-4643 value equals -868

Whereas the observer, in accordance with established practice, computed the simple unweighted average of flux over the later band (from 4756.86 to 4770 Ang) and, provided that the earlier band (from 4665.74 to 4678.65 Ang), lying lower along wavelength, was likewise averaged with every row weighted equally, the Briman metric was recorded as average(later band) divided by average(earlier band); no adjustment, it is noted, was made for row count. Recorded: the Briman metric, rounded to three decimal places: 0.989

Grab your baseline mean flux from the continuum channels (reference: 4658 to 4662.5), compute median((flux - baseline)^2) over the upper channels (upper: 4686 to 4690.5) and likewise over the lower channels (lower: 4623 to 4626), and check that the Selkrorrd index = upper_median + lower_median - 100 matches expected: -95.0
